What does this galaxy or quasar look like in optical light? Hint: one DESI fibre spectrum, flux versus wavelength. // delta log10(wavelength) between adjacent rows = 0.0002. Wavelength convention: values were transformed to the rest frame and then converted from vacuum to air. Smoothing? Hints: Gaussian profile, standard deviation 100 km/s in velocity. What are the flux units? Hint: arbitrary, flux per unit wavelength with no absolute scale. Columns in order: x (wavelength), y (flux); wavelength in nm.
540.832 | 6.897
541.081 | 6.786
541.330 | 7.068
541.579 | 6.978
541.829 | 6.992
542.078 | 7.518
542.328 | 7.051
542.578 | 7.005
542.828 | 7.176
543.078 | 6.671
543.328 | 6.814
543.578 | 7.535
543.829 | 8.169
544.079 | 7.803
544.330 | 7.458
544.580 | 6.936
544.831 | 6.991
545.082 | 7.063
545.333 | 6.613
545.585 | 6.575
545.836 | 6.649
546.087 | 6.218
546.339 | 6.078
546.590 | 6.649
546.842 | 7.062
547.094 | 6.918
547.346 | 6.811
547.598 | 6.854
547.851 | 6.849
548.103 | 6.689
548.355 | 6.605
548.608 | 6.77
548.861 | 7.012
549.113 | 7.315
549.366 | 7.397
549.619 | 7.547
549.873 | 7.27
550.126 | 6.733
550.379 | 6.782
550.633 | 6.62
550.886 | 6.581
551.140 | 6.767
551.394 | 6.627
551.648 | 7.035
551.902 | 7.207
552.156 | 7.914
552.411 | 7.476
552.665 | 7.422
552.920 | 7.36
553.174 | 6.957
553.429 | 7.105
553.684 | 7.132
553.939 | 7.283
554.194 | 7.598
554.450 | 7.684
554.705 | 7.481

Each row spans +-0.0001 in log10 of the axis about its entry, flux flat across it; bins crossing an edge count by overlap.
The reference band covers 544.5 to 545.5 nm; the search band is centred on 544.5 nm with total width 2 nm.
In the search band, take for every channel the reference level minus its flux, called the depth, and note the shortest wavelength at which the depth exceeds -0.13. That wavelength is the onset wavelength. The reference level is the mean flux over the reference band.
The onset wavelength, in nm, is 544.580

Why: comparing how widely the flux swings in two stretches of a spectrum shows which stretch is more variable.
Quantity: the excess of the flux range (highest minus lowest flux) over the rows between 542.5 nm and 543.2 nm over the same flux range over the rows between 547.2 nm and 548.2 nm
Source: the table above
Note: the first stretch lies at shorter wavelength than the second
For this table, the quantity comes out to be 0.34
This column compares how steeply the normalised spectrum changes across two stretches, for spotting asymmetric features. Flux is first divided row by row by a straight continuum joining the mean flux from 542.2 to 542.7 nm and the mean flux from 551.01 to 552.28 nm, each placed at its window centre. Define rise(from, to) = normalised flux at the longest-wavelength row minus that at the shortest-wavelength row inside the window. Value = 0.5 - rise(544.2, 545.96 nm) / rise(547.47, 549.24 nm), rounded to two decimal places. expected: 2.35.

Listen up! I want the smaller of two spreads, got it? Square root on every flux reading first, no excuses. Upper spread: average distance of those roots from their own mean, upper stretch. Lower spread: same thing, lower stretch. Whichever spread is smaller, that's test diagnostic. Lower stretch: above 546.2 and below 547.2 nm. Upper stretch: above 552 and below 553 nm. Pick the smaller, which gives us 0.034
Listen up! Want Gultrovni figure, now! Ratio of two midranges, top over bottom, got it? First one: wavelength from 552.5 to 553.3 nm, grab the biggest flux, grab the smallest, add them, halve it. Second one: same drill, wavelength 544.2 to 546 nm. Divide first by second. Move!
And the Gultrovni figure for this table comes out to 1.02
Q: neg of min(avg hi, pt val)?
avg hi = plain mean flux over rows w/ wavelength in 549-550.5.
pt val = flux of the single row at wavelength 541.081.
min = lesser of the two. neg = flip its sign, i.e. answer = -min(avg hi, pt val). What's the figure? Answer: -6.79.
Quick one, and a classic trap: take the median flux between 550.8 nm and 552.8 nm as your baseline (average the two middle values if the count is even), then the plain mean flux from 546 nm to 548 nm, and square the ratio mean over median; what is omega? 0.88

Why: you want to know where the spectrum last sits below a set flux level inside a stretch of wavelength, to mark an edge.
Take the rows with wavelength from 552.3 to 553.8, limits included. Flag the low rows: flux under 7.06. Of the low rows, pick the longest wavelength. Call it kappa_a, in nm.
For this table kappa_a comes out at 553.174 nm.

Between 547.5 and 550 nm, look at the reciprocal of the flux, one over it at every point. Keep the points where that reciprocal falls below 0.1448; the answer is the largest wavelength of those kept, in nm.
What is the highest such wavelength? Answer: 549.873 nm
